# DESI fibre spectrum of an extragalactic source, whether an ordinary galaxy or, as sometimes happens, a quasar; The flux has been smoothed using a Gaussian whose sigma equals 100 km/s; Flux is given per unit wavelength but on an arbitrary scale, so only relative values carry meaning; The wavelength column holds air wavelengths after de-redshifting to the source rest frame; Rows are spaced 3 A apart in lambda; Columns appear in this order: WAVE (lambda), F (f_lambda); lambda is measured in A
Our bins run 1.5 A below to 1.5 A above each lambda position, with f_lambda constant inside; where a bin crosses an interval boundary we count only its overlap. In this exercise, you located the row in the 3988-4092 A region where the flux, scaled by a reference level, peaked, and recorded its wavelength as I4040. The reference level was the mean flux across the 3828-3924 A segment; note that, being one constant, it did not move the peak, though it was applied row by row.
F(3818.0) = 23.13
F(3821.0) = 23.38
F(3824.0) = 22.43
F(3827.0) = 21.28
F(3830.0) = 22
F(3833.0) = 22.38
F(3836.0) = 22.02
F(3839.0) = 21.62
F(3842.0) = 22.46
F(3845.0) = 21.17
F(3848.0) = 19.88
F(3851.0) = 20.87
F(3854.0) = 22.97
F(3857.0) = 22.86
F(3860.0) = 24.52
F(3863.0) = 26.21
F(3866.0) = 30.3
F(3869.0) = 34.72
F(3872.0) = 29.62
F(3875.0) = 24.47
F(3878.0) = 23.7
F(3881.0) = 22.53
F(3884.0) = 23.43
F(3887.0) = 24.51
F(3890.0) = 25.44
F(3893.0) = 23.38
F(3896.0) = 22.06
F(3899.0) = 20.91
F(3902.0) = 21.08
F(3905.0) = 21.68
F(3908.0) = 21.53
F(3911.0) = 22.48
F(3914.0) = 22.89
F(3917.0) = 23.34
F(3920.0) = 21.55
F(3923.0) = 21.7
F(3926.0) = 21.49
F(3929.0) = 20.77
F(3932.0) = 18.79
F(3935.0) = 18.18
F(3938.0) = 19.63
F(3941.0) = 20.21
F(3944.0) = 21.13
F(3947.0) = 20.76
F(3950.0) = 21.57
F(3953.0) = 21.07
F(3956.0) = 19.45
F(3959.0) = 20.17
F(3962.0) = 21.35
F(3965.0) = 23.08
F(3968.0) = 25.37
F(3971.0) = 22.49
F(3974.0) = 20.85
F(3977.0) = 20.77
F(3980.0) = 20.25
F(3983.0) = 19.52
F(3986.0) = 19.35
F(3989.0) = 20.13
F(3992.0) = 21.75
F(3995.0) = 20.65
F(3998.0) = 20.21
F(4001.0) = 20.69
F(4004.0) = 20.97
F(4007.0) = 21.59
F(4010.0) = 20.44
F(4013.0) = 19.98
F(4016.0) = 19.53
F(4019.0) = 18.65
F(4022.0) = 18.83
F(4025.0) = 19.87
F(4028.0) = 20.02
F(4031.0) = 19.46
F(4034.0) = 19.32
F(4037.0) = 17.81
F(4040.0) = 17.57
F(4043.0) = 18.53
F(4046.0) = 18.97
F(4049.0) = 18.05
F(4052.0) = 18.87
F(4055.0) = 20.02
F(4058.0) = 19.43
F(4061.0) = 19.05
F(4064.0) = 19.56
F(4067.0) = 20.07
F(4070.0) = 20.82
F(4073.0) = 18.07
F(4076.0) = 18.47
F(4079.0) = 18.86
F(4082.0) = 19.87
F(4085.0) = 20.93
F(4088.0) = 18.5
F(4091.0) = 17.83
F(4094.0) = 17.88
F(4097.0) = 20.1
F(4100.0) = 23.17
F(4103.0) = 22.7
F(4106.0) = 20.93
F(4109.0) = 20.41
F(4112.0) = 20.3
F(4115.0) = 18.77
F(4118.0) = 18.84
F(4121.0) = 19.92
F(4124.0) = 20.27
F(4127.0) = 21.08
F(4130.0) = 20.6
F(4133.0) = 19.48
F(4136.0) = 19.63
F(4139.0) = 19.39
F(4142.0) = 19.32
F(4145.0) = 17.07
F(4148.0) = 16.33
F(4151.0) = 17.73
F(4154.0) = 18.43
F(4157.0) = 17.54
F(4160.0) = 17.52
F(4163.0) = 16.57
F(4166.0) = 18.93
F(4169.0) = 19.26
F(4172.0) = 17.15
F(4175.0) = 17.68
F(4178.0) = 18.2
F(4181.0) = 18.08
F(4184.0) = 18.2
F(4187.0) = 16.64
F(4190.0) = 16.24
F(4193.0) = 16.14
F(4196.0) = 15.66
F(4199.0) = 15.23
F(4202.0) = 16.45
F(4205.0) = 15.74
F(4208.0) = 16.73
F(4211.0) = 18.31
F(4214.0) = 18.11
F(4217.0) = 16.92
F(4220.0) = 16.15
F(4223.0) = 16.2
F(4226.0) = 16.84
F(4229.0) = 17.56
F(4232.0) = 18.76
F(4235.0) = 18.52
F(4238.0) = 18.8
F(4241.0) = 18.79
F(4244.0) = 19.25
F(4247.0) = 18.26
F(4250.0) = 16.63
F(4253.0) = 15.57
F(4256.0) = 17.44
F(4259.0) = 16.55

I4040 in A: 3992.0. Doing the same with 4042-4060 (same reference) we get 4055.0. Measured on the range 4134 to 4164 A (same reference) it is 4136.0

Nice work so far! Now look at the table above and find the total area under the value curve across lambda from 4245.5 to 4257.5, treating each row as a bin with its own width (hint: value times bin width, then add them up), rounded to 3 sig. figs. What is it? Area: 204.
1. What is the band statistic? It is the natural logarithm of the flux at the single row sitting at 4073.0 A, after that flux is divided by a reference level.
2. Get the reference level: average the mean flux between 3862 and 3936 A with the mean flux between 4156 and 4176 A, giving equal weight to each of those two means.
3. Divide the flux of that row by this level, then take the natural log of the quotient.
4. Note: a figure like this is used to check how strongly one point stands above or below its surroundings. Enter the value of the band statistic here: -0.13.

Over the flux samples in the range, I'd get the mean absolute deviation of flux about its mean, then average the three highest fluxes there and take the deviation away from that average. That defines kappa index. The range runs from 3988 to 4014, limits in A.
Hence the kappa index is 21.0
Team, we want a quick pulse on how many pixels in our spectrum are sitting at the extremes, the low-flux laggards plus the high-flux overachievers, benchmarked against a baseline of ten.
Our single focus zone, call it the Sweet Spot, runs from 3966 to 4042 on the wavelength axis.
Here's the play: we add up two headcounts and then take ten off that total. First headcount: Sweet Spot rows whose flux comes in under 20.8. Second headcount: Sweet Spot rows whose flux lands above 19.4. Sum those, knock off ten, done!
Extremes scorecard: 28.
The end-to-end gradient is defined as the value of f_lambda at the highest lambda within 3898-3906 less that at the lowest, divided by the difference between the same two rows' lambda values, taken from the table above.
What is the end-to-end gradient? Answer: 0.13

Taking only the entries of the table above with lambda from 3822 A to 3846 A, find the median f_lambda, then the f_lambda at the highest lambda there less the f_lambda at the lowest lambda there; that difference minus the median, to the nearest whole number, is -23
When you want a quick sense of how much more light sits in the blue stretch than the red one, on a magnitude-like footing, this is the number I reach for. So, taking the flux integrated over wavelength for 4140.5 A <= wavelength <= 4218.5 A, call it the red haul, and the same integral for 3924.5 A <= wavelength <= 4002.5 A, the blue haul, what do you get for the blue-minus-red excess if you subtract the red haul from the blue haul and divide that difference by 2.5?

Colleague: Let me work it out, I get 107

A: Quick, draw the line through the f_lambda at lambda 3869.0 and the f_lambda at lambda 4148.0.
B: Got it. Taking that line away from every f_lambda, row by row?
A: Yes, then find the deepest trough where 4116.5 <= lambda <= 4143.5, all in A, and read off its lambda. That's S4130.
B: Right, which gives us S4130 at 4118.0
